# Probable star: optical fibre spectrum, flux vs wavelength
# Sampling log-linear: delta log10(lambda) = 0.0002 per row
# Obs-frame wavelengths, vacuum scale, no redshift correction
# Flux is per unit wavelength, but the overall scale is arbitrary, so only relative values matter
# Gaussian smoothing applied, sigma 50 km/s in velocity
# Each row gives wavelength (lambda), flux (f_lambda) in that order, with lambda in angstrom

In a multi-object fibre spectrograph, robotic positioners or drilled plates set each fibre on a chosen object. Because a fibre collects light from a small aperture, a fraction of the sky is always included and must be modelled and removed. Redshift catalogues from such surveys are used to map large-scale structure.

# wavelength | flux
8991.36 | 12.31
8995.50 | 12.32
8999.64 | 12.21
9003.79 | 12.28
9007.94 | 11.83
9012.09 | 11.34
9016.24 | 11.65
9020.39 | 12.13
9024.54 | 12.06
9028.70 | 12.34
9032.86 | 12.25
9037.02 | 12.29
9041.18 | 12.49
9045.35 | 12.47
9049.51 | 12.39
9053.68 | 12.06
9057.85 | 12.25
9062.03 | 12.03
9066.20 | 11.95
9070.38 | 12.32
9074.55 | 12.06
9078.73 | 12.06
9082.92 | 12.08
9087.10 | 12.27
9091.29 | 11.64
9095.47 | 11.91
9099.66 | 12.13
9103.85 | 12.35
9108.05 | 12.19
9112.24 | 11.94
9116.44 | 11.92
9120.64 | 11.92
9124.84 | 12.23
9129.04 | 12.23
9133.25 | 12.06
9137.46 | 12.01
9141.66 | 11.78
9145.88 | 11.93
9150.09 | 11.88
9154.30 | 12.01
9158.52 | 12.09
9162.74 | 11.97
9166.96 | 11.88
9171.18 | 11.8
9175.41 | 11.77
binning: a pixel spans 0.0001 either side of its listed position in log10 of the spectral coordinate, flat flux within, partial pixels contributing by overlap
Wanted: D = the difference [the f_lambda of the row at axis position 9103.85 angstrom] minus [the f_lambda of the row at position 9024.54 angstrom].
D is 0.29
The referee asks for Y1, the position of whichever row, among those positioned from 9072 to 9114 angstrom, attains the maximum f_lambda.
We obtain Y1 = 9103.85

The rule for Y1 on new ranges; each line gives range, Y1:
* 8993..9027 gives 8995.50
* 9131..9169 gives 9158.52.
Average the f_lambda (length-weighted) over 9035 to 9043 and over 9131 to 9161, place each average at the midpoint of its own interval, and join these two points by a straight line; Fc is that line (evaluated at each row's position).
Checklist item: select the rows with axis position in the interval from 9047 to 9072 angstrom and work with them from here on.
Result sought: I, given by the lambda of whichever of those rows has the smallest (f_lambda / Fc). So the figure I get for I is 9066.20 angstrom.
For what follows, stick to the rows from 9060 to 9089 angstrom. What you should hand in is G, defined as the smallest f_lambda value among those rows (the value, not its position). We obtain 11.95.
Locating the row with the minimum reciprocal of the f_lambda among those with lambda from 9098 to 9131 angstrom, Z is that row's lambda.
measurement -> 9103.85 angstrom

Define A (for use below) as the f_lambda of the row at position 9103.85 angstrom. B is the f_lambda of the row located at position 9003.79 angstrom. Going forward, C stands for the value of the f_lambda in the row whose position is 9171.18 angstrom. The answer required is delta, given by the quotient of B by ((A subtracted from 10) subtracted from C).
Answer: 0.868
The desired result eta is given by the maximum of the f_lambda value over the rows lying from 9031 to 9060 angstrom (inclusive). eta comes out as 12.49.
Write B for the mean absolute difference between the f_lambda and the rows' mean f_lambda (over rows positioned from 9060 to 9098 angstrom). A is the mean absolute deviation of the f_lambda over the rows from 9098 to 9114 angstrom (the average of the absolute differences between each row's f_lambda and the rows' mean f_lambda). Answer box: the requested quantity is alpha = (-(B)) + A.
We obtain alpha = -0.02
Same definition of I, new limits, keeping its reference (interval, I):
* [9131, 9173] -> 9141.66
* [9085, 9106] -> 9091.29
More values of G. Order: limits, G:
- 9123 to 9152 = 11.78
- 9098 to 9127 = 11.92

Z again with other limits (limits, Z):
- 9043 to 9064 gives 9045.35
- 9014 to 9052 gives 9041.18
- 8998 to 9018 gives 9003.79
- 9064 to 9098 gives 9070.38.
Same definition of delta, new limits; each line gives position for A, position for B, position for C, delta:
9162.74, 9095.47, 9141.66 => 0.866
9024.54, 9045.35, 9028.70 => 0.866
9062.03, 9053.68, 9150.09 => 0.867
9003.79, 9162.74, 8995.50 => 0.820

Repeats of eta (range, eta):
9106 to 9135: 12.23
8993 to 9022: 12.32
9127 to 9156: 12.23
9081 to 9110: 12.35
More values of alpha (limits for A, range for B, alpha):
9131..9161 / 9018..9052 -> -0.03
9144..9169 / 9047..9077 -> -0.08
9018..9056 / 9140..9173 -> 0.05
